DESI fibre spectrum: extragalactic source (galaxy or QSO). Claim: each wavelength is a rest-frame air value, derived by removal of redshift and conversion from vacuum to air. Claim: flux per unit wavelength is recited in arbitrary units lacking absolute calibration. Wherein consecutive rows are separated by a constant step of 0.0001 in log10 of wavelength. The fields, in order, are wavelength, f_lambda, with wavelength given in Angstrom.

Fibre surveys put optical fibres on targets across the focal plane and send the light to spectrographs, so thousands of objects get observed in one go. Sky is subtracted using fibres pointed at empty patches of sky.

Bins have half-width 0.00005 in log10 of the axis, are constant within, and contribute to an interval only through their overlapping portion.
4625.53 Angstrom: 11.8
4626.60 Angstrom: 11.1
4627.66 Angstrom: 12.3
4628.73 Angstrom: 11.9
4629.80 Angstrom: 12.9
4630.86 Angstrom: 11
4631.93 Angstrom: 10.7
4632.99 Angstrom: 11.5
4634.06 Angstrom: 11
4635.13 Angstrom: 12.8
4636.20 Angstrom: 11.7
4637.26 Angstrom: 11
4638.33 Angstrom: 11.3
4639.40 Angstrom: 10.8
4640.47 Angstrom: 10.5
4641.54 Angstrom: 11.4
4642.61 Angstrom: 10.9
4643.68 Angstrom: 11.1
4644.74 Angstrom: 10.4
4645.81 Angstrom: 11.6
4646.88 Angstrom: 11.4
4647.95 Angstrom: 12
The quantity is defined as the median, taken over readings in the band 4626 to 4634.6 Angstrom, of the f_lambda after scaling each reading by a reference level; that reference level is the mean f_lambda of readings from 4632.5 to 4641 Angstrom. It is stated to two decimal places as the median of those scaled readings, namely 1.00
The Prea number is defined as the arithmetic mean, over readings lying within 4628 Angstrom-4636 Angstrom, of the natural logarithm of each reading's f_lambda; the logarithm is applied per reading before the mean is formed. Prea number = 2.46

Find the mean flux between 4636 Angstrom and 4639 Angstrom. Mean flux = 11.3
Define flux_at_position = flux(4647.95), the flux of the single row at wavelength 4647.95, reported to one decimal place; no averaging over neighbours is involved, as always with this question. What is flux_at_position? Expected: 12.0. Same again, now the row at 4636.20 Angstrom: 11.7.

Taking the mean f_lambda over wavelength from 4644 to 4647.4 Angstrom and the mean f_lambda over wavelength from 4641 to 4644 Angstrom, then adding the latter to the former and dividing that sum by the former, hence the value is 2.00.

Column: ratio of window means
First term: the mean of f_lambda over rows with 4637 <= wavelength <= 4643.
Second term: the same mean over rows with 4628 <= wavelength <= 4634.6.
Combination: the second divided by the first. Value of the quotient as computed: 1.05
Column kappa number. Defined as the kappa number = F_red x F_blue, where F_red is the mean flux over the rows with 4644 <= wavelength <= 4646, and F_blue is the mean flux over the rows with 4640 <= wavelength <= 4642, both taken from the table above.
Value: 120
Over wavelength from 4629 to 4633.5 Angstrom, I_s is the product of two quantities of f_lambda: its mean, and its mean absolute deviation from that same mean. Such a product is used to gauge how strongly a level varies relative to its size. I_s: 7.9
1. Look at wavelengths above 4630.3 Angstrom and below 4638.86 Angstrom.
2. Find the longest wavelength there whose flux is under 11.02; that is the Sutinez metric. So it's 4637.26 Angstrom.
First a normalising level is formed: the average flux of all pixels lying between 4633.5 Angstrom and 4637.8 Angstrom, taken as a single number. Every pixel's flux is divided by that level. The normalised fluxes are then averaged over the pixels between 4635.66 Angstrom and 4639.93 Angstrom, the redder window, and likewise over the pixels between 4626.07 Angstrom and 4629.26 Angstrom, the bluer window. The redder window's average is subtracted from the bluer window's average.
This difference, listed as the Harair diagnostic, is 0.049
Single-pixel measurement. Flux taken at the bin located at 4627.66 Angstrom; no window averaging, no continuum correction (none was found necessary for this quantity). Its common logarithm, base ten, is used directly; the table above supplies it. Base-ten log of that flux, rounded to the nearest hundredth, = 1.09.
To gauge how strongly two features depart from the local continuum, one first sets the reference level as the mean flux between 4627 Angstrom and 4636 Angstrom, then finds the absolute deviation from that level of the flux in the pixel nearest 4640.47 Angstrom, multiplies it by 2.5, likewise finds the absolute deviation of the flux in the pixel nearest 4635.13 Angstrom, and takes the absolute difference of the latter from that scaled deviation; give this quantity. 2.1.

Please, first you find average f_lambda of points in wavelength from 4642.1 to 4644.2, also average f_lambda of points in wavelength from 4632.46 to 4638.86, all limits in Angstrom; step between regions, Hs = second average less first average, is 0.55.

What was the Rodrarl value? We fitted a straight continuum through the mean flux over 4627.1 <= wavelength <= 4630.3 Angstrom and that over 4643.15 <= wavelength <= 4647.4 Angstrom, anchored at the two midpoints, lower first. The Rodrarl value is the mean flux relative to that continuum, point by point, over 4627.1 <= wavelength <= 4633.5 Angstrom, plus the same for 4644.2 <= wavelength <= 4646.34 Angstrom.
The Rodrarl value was 1.95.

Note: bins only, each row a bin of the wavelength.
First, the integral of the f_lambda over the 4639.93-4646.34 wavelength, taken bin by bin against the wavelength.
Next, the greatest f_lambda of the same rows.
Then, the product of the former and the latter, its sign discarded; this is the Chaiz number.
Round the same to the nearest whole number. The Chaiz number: 817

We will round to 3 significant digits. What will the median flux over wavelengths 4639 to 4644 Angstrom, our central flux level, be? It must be 10.9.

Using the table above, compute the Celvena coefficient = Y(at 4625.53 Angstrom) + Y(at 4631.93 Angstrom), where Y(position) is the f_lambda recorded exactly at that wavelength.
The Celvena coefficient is 22.5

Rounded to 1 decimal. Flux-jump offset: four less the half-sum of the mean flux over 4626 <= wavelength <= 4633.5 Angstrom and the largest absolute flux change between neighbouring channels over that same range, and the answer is -2.8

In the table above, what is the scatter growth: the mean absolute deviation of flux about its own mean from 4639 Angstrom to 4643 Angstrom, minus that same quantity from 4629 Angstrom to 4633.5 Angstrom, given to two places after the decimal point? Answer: -0.44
